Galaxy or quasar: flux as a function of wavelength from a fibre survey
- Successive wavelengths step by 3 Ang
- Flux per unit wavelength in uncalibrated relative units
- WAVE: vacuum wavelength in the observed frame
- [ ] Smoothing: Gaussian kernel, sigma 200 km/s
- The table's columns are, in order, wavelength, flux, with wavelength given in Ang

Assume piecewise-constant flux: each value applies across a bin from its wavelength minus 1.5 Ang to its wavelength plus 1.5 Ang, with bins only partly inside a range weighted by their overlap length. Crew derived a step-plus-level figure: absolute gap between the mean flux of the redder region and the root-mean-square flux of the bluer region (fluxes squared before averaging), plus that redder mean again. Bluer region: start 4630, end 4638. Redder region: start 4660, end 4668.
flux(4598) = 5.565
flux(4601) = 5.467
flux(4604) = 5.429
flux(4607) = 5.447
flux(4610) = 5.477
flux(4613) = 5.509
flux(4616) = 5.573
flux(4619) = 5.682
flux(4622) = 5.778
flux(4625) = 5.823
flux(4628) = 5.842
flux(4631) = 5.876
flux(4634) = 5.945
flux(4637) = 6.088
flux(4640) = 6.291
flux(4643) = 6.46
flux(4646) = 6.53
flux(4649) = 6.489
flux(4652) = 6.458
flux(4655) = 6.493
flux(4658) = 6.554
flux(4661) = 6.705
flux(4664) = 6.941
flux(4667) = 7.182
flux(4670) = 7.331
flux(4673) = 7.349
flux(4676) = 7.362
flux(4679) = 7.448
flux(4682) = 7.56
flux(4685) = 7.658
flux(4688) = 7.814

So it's 7.9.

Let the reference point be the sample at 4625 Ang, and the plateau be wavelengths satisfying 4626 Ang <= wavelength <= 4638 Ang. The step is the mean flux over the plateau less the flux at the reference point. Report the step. 0.1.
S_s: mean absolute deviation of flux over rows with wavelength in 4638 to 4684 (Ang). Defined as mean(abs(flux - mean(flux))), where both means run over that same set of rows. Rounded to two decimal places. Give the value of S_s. 0.40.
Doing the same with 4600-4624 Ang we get 0.10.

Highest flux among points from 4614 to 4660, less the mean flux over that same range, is 0.43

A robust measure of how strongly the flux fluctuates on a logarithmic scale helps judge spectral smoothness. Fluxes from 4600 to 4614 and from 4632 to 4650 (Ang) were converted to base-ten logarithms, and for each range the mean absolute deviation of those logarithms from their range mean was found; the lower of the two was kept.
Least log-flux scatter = 0.0018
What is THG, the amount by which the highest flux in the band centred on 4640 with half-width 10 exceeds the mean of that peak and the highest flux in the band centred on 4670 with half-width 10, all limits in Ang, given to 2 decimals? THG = -0.46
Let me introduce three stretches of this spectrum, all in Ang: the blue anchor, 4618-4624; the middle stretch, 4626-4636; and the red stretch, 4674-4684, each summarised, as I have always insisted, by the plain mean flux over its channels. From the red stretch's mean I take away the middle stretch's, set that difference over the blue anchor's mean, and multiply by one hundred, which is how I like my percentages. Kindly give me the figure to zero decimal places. 27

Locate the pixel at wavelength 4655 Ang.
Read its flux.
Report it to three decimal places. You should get 6.493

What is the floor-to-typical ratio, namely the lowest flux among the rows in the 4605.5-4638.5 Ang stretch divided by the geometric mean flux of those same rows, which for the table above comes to 0.95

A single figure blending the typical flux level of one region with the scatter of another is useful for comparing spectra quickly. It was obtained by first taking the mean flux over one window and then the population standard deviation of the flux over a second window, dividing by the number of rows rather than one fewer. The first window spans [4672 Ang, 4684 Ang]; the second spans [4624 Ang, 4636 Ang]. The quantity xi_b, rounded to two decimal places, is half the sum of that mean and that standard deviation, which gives 3.74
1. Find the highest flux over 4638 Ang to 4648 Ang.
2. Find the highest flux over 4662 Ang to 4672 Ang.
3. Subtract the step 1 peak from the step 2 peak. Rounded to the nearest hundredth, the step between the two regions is 0.80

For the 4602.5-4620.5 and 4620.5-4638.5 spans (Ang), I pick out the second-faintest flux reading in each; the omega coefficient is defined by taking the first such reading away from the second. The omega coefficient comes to 0.38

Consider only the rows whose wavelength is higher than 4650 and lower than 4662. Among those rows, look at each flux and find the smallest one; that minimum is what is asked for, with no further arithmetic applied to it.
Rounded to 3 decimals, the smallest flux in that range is 6.458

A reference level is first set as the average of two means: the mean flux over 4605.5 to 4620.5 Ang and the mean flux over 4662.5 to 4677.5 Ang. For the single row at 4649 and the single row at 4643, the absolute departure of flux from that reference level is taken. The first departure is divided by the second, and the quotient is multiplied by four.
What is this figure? 5.6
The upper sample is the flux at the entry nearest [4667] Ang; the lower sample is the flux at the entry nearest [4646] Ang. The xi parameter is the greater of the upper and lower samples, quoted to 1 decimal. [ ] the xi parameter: 7.2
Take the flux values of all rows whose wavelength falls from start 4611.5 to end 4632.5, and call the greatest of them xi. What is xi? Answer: 5.876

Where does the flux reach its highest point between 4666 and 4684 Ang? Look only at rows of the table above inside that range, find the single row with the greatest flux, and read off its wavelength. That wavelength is 4682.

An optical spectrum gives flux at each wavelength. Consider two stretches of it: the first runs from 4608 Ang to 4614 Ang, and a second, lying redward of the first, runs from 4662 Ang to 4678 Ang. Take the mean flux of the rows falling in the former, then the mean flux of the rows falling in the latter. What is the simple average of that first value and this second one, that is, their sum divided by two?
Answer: 6.36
